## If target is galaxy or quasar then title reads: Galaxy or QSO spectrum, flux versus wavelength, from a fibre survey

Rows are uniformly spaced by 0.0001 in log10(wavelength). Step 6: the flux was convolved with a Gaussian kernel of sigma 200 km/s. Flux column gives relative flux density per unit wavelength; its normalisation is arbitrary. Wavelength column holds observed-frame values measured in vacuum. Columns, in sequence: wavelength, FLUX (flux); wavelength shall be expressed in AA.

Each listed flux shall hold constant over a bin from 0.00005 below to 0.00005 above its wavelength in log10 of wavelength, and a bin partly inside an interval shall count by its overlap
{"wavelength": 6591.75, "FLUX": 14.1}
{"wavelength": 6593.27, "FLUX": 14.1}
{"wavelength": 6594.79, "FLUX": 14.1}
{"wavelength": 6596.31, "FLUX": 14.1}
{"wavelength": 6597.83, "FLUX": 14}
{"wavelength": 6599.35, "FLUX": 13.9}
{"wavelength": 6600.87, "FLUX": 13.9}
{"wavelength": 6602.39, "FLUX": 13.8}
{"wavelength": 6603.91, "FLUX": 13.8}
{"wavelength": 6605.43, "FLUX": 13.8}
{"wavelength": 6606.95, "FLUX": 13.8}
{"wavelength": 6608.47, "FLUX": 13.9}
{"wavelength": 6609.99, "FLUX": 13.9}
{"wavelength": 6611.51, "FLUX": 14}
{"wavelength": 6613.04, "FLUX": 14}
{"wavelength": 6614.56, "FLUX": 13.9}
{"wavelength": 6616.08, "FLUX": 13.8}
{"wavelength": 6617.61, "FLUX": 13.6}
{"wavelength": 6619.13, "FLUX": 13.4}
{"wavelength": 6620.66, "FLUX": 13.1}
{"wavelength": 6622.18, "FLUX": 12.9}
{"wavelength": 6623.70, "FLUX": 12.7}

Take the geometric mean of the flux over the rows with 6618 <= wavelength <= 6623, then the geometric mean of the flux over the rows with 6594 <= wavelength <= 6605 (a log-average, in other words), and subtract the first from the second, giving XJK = 0.81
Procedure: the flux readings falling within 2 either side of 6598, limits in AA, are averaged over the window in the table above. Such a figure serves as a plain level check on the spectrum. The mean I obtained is 14.0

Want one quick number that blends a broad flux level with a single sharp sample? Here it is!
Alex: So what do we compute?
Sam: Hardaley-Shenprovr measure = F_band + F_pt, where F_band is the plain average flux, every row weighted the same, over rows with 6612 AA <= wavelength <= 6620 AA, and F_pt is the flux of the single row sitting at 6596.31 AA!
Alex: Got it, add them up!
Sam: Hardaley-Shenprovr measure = 27.8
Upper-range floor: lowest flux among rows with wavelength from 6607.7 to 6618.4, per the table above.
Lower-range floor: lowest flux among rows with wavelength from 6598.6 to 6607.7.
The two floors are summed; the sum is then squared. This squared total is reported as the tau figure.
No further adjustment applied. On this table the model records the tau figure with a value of 751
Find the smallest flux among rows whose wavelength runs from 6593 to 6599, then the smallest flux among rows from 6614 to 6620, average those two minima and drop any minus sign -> 13.7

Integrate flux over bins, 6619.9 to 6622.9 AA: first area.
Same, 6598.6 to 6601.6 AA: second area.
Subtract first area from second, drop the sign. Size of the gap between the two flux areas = 2.6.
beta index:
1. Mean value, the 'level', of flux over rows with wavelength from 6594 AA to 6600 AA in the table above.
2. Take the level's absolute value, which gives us 14.0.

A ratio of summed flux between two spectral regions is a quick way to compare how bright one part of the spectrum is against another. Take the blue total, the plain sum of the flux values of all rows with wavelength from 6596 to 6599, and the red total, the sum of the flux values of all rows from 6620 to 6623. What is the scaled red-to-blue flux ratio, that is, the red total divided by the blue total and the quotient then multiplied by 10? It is 9.25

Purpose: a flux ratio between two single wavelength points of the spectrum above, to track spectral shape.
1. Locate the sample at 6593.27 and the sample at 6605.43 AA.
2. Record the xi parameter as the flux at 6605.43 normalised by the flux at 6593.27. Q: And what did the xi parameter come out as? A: 0.979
